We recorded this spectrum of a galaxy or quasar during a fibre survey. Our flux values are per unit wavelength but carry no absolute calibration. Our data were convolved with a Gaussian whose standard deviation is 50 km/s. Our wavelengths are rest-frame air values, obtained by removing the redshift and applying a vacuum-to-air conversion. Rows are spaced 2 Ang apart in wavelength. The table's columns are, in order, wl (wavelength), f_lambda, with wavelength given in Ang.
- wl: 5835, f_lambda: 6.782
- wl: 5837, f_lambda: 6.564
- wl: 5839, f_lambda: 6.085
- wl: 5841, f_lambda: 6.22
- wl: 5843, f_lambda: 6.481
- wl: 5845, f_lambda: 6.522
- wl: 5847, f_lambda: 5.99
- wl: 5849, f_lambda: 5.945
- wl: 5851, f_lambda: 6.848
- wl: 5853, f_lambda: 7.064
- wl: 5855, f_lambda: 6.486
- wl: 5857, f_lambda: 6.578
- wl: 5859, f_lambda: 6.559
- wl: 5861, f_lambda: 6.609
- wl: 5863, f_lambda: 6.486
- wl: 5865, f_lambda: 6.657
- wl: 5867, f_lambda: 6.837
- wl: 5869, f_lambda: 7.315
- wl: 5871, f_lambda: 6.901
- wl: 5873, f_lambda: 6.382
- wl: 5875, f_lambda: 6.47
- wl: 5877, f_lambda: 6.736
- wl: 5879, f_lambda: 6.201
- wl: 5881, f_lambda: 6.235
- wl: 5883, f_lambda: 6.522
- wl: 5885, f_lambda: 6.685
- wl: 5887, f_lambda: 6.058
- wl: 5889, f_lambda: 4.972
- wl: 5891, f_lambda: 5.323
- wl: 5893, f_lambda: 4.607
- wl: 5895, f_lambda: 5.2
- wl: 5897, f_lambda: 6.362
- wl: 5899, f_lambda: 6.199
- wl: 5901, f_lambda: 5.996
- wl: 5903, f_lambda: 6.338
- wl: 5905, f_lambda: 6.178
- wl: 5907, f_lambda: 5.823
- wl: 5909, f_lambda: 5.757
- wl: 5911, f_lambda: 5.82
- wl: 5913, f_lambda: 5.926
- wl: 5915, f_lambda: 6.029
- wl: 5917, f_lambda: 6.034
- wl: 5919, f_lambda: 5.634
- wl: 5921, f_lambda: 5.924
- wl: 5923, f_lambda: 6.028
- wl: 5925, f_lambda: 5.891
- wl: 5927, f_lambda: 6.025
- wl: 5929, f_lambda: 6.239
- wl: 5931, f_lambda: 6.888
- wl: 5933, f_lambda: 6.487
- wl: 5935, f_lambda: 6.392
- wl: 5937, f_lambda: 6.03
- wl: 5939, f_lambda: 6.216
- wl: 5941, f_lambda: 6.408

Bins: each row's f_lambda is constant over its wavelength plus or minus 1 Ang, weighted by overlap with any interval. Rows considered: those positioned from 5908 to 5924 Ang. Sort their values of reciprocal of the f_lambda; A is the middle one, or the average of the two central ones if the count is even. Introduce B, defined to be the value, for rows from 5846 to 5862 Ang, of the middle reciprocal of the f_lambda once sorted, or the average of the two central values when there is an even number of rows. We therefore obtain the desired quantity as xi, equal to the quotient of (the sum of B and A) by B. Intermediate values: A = 0.169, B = 0.152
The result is 2.11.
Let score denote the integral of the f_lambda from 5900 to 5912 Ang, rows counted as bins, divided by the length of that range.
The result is 6.0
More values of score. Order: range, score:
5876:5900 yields 5.9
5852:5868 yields 6.7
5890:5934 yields 5.9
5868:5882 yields 6.6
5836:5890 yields 6.5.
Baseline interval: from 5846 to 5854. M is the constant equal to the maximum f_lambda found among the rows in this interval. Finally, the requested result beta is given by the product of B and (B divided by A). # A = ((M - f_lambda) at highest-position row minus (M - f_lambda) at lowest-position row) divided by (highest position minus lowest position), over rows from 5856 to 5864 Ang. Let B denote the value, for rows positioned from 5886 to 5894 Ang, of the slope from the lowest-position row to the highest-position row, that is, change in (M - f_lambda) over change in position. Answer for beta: 3.8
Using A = 0.02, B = 0.24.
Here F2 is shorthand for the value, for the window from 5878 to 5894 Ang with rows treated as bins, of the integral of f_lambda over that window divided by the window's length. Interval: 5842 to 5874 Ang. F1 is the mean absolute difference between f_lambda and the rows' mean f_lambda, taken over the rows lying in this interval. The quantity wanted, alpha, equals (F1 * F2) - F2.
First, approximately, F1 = 0.251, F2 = 5.83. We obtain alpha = -4.4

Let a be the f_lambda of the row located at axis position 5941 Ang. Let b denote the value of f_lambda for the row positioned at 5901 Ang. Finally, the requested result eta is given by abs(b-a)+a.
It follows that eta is 6.82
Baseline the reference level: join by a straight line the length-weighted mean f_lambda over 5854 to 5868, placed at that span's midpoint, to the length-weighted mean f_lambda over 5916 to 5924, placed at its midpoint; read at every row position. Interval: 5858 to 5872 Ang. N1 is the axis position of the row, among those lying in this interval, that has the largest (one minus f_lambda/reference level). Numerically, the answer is 5863 Ang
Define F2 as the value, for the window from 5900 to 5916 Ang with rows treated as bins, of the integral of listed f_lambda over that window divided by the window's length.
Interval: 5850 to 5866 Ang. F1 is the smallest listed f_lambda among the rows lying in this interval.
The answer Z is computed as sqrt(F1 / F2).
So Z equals 1.04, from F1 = 6.486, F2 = 5.98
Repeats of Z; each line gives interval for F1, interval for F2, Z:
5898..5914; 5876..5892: 0.97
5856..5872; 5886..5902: 1.08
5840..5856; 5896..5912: 0.99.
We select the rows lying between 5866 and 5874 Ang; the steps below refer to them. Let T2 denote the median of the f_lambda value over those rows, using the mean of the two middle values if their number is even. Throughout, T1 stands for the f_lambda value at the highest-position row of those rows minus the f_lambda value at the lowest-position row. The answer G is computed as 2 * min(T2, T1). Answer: -0.9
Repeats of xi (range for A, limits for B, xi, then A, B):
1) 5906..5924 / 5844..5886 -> 2.11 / 0.169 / 0.152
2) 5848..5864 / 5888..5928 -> 1.90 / 0.152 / 0.169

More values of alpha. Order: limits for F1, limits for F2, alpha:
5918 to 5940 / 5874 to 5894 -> -4.4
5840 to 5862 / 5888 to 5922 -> -4.4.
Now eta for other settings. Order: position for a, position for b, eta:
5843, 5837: 6.56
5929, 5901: 6.48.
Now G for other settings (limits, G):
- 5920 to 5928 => 0.2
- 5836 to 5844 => -0.2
